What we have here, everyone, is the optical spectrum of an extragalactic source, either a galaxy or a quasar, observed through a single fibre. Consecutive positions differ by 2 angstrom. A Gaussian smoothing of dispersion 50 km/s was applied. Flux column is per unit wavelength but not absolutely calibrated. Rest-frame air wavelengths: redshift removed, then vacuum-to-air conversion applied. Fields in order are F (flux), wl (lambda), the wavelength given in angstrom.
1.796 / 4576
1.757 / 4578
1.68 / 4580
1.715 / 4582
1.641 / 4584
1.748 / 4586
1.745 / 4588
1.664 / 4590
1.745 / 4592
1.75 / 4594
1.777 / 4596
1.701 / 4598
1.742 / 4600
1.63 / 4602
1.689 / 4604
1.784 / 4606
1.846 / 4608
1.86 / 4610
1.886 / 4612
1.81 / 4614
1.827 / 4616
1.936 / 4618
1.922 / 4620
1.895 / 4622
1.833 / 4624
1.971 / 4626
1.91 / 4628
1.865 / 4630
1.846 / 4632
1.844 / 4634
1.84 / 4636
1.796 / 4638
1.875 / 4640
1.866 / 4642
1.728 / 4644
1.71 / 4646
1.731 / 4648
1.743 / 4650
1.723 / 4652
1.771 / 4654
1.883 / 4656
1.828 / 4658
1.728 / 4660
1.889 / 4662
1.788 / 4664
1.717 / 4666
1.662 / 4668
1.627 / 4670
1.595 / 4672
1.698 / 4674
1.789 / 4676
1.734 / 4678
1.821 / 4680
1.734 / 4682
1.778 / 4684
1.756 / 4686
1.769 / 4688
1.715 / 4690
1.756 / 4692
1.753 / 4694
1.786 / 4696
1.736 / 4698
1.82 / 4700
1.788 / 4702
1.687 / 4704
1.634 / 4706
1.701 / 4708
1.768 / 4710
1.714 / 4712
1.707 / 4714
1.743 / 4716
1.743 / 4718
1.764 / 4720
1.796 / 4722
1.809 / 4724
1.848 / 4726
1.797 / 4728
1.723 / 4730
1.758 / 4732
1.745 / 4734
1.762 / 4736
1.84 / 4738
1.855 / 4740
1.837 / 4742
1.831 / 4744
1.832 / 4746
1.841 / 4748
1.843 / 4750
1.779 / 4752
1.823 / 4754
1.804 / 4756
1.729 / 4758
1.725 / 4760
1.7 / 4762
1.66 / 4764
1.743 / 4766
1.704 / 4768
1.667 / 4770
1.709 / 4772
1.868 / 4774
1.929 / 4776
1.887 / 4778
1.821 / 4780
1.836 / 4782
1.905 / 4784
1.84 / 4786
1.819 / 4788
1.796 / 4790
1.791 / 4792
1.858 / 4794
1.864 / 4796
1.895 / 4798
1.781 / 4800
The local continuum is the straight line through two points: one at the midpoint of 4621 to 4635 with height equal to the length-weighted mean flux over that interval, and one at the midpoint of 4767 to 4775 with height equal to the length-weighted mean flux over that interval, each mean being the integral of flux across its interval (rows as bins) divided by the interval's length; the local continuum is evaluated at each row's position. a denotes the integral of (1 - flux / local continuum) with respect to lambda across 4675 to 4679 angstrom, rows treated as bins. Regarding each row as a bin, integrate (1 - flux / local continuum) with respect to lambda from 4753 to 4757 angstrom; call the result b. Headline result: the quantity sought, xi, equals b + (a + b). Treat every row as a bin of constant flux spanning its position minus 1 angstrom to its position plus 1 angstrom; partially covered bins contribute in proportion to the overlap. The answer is -0.1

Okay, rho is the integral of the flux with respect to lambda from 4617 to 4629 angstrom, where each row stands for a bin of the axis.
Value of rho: 22.9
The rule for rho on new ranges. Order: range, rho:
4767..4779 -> 21.5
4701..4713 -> 20.6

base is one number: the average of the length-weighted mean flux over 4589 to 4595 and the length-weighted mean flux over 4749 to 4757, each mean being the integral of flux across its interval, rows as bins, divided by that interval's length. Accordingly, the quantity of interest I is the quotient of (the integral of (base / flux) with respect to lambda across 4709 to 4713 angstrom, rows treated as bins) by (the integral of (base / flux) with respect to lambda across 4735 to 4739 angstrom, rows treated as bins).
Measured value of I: 1.03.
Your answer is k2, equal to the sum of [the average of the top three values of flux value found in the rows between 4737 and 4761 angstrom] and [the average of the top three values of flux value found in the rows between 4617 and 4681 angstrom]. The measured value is 3.79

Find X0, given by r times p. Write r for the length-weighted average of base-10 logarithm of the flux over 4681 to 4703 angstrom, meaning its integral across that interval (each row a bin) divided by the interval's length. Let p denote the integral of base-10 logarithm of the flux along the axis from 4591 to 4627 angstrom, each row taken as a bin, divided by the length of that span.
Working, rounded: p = 0.257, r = 0.246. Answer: 0.0634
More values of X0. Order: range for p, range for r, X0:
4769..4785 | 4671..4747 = 0.0642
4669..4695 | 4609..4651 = 0.0632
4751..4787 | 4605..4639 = 0.0678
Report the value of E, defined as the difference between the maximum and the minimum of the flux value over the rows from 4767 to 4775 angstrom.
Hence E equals 0.20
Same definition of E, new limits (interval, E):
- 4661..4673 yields 0.29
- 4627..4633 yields 0.06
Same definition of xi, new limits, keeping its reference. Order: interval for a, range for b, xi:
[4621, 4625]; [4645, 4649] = 0.7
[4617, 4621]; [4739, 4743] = -0.4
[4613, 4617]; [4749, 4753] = -0.1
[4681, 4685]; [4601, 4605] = 1.2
